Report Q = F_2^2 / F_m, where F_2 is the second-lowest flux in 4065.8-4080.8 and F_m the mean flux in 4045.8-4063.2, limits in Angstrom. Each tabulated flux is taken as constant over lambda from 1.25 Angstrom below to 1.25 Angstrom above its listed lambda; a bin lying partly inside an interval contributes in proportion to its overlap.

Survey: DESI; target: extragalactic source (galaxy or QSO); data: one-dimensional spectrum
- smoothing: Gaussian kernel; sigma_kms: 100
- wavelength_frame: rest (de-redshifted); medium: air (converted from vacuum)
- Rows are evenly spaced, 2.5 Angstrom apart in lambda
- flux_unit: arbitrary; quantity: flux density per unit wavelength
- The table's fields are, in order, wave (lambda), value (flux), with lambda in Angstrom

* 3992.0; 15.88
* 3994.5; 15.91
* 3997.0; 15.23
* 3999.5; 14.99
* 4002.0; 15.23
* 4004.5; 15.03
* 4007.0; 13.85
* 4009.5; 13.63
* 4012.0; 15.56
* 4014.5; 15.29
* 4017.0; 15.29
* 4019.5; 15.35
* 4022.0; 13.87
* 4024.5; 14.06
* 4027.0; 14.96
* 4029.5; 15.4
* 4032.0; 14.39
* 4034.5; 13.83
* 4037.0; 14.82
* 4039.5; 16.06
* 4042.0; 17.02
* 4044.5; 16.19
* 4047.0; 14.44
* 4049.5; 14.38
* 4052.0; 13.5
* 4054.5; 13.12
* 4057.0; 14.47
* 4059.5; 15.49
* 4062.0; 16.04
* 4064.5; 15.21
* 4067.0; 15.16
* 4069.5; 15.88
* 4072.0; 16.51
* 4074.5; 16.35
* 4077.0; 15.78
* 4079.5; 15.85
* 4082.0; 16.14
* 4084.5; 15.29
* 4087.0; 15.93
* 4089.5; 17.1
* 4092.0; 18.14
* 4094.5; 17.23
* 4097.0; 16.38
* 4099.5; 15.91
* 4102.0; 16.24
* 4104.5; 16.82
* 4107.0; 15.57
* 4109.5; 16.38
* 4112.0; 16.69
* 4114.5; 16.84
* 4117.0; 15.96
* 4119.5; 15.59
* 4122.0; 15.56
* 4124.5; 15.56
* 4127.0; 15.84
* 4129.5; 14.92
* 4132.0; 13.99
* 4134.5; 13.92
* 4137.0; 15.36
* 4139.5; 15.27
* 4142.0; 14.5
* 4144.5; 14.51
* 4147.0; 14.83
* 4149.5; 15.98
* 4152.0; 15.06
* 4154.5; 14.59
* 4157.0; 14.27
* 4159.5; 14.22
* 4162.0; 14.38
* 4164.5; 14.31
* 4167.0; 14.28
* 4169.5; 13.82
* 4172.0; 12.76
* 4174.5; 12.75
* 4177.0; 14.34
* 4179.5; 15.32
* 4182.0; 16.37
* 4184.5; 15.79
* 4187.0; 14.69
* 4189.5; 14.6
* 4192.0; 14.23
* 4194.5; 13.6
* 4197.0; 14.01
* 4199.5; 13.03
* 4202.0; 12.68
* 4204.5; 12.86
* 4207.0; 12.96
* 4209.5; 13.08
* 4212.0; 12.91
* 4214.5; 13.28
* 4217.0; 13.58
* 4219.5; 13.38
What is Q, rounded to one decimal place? 17.2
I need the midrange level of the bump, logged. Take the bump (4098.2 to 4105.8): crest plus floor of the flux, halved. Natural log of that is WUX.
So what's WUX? 2.80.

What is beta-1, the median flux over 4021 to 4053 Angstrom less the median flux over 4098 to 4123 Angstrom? -1.7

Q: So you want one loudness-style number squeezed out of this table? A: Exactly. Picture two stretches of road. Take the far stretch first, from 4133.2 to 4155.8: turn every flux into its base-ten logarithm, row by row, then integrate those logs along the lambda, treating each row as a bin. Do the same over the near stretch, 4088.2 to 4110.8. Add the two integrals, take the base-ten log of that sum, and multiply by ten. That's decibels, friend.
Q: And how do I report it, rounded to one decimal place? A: 17.3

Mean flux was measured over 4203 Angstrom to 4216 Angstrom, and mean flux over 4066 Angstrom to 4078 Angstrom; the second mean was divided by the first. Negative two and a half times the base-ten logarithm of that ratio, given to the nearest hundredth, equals -0.22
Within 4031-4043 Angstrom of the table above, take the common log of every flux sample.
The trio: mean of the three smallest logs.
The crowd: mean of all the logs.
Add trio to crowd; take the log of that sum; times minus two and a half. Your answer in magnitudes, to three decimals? -0.922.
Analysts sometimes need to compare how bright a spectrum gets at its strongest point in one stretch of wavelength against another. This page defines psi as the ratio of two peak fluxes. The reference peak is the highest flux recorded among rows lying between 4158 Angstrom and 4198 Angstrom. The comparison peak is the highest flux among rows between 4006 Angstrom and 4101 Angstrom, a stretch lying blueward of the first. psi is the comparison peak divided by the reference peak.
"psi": 1.11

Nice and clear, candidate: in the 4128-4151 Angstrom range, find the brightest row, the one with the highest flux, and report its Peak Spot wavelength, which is 4149.5 Angstrom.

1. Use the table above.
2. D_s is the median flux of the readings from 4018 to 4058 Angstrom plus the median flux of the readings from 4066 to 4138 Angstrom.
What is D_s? 30.4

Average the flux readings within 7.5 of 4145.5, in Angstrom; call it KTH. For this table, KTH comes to 15.0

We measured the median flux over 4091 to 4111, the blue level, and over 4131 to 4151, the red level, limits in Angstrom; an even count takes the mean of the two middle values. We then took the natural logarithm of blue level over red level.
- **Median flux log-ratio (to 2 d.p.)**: 0.11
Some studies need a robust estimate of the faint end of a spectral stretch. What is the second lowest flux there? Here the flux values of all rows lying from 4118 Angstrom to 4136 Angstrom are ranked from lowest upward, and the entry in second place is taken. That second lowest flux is 13.99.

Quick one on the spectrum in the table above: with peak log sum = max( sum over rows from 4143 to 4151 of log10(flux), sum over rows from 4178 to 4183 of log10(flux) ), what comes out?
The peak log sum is 3.5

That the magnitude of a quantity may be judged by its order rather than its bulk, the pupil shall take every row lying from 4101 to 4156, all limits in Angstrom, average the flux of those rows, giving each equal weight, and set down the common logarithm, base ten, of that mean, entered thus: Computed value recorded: 1.19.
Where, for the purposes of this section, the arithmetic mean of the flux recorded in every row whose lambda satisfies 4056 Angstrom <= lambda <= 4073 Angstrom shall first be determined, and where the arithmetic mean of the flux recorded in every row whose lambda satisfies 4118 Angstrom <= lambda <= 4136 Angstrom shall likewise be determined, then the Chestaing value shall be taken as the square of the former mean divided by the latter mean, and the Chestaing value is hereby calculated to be 16.0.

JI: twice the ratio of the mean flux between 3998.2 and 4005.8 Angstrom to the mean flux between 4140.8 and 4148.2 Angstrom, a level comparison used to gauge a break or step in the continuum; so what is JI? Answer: 2.06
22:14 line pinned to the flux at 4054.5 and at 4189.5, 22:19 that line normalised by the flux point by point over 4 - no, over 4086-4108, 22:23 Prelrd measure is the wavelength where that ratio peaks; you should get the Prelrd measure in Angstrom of 4107.0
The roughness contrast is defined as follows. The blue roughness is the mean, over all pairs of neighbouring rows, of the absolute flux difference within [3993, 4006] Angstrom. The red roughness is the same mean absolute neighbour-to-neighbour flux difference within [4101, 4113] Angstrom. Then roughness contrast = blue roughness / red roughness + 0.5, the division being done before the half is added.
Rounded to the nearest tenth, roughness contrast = 1.0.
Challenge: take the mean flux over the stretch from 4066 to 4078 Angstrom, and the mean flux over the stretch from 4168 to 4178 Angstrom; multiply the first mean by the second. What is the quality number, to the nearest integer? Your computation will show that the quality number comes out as 214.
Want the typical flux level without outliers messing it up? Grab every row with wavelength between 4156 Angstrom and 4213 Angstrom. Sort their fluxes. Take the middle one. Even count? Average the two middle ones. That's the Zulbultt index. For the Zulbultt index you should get 14.2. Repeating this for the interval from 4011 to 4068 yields 15.2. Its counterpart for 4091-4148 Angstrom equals 15.6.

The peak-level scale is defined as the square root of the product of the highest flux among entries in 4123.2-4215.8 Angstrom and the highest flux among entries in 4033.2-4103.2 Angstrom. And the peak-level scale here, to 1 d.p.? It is 17.2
